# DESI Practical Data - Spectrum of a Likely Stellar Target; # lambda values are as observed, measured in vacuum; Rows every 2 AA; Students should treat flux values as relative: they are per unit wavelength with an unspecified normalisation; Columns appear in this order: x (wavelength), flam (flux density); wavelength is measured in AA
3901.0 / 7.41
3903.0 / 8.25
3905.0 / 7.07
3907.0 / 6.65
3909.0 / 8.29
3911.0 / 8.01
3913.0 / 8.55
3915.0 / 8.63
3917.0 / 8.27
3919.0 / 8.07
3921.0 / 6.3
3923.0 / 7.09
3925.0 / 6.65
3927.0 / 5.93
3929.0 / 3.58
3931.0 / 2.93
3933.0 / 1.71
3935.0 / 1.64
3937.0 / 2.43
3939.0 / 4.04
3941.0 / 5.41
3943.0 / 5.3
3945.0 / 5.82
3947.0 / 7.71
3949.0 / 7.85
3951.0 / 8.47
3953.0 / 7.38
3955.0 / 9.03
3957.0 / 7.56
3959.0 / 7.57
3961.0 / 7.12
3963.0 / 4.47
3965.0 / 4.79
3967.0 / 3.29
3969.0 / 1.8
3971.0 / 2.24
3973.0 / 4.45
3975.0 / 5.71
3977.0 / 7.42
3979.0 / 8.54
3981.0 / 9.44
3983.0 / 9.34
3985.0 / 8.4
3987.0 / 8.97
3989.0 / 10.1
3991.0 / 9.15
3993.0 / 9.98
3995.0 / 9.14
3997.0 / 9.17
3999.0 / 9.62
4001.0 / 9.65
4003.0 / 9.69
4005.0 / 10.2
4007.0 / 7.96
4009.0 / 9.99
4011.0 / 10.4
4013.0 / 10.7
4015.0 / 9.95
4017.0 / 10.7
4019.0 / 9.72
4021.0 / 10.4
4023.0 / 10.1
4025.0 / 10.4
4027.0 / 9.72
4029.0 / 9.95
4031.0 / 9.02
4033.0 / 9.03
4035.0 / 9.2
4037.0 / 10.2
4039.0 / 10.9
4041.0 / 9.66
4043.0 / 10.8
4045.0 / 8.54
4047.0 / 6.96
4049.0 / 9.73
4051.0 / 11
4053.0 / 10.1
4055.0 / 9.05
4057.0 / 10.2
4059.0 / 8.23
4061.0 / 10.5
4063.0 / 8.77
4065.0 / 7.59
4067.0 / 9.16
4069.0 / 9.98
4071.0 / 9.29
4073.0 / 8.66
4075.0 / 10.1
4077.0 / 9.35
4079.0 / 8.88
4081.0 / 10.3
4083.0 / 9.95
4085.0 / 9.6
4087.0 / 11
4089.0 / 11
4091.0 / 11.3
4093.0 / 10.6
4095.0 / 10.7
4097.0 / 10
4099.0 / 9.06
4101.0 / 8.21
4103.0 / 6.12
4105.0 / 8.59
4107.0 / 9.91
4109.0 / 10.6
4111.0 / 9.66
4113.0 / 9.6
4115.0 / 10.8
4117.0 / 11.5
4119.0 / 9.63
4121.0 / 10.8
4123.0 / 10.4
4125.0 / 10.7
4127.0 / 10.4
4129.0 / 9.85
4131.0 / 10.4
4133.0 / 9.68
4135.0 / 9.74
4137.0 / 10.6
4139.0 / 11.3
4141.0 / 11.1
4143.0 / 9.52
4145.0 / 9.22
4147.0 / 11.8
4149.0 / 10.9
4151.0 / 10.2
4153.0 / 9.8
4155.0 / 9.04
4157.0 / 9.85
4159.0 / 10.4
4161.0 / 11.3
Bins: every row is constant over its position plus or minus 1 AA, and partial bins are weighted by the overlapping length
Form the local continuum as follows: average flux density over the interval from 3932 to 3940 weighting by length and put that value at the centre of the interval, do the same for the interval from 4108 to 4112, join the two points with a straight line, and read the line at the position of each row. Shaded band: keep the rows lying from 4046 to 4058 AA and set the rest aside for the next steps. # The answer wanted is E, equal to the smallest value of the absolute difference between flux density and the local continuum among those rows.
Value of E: 0.4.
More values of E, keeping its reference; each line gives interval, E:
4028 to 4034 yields 2.3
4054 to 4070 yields 0.3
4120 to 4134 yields 0.1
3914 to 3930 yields 1.4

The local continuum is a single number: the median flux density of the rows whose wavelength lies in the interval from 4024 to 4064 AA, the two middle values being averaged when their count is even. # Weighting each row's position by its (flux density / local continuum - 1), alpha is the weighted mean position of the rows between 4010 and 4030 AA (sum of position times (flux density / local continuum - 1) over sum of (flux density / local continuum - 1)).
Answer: 4018.0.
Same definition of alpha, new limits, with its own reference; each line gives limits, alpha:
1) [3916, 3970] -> 3943.4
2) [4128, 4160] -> 4142.9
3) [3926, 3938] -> 3932.6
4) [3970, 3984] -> 3973.7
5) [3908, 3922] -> 3916.0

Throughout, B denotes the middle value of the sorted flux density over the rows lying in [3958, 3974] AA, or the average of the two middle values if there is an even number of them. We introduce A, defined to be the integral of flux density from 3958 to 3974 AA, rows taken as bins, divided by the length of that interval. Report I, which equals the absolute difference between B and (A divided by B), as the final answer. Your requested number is 3.46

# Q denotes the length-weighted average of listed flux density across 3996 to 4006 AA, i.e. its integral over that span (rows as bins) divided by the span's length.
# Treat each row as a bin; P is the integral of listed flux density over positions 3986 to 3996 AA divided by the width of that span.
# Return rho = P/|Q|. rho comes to 0.98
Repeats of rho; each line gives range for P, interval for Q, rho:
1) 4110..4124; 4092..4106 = 1.14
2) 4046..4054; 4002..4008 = 1.02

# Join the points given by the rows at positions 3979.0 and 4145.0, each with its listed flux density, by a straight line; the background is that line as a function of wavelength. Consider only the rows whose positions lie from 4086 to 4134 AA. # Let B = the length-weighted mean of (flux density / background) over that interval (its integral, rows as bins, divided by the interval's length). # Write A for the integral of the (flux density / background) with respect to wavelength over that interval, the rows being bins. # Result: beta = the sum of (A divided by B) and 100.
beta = 148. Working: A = 53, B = 1.10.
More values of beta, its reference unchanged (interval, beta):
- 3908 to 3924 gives 116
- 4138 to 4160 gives 122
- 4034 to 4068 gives 134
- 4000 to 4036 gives 136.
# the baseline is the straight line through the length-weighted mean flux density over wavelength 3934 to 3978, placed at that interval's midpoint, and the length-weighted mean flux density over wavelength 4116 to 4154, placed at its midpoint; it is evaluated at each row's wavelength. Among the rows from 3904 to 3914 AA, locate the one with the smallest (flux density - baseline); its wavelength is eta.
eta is 3907.0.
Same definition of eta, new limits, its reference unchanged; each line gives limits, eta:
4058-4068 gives 4065.0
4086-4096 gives 4093.0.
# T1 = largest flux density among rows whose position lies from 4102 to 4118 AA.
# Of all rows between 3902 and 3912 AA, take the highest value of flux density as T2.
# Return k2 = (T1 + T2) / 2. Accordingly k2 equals 9.9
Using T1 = 11.5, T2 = 8.29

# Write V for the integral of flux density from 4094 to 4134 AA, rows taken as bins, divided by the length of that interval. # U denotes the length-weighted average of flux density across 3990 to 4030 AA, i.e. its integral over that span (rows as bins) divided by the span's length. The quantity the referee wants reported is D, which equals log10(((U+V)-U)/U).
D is 0.00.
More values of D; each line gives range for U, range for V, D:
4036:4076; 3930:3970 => -0.25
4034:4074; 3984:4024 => 0.01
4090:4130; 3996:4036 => -0.01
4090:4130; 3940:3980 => -0.21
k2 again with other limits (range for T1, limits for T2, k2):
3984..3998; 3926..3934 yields 8.0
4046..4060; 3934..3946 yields 8.4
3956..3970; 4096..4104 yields 8.8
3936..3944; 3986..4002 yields 7.8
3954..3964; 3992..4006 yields 9.6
